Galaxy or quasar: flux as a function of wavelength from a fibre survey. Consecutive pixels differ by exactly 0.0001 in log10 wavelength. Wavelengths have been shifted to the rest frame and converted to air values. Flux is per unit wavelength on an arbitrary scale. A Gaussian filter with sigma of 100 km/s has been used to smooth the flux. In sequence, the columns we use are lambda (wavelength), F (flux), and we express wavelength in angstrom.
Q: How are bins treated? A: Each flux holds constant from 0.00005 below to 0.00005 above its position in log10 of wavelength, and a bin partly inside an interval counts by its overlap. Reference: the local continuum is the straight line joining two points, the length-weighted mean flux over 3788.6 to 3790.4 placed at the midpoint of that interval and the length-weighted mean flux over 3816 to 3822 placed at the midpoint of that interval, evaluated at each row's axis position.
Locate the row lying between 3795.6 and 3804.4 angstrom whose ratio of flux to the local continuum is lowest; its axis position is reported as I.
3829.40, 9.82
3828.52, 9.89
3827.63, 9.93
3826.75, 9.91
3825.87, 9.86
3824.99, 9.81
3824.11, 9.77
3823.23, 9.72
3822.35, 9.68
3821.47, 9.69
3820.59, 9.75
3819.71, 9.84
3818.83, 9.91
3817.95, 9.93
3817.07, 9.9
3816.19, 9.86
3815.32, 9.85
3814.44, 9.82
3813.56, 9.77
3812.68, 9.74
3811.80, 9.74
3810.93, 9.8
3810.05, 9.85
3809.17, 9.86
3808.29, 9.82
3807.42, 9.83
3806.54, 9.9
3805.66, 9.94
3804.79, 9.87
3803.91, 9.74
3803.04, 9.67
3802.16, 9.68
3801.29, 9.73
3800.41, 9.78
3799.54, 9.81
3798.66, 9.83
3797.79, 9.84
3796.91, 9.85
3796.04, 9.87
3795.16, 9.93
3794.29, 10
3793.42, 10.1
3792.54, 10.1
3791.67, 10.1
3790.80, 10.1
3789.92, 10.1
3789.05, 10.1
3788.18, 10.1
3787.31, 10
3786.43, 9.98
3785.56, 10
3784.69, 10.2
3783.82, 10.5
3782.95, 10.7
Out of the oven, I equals 3803.04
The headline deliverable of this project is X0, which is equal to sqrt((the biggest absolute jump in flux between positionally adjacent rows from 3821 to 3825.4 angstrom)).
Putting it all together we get 0.22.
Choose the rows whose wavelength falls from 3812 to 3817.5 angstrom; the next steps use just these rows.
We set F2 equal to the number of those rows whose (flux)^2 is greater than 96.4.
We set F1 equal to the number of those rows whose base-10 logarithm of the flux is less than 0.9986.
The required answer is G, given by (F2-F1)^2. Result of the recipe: 4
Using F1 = 6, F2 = 4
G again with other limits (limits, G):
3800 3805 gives 25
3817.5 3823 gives 9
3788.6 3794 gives 36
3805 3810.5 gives 0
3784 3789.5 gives 36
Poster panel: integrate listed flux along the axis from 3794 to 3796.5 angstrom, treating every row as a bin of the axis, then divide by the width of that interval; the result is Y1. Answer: 9.9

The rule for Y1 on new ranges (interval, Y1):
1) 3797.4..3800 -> 9.8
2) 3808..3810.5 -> 9.8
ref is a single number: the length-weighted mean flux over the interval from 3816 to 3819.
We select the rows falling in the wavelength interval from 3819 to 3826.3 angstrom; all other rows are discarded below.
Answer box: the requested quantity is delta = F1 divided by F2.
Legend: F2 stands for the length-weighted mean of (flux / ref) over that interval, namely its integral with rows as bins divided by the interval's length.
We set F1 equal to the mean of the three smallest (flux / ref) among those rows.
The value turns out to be 0.9923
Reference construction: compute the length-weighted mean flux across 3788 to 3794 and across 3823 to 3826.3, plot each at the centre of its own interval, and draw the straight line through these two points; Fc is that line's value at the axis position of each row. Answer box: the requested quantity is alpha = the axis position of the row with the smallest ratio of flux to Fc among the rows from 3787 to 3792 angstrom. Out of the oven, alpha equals 3787.31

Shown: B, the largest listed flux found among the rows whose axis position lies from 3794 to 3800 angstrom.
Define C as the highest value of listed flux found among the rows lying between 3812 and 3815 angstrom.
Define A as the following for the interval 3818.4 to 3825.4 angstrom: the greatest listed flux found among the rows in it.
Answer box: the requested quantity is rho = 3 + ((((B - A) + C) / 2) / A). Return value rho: 3.500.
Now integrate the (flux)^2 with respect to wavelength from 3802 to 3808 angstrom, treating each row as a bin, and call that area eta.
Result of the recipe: 578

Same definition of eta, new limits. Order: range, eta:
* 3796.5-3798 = 145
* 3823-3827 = 386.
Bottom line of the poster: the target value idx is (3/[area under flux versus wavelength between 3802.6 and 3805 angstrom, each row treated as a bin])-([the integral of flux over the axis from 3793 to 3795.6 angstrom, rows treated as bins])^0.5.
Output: -4.98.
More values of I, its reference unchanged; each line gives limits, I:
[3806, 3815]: 3811.80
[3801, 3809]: 3803.04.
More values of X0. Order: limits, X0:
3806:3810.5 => 0.26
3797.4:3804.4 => 0.26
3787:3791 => 0.32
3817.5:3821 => 0.30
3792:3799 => 0.32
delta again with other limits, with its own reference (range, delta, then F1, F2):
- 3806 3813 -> 0.9943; 0.99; 0.992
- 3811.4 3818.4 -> 0.9925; 0.99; 0.993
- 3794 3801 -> 0.9954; 0.99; 0.996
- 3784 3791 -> 0.9912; 1.01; 1.019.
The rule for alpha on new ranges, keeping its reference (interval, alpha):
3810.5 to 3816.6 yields 3811.80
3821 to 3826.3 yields 3822.35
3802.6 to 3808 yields 3803.04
